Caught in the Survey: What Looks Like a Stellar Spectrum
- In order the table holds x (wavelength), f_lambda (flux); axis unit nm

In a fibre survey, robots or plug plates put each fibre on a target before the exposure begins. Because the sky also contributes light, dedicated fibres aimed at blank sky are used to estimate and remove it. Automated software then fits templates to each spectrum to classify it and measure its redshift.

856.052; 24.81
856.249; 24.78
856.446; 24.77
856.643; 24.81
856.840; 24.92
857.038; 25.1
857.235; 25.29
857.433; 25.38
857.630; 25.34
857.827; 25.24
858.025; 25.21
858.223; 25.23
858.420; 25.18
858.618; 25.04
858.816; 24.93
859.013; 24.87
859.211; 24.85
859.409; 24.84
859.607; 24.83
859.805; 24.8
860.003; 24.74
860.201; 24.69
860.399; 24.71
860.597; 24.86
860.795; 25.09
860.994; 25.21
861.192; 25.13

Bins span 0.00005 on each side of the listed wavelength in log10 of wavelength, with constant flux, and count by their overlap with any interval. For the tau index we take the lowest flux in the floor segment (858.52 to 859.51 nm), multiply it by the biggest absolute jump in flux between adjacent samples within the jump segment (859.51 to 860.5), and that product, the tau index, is 1.5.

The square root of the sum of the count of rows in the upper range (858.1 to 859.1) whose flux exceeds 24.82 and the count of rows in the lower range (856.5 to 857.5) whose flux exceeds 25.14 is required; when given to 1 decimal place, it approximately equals 2.6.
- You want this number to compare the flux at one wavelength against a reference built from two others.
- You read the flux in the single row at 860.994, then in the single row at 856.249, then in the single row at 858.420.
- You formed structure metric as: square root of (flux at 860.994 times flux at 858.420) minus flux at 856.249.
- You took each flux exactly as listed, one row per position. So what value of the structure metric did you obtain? 0.41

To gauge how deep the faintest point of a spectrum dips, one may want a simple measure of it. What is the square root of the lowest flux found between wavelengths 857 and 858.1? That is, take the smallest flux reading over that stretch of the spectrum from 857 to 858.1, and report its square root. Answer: 5.01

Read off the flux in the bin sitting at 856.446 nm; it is 24.77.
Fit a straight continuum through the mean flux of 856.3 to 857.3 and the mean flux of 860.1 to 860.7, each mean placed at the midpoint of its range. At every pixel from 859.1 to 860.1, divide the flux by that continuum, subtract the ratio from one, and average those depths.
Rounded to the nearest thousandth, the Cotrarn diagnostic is 0.000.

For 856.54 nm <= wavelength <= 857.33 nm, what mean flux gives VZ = 25.03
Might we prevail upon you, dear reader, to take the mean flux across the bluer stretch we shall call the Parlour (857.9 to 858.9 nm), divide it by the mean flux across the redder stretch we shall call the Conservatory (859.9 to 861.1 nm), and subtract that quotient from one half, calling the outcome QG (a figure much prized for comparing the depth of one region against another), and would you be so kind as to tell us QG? -0.509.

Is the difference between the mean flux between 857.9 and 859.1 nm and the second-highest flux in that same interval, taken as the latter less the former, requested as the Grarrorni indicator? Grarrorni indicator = 0.13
